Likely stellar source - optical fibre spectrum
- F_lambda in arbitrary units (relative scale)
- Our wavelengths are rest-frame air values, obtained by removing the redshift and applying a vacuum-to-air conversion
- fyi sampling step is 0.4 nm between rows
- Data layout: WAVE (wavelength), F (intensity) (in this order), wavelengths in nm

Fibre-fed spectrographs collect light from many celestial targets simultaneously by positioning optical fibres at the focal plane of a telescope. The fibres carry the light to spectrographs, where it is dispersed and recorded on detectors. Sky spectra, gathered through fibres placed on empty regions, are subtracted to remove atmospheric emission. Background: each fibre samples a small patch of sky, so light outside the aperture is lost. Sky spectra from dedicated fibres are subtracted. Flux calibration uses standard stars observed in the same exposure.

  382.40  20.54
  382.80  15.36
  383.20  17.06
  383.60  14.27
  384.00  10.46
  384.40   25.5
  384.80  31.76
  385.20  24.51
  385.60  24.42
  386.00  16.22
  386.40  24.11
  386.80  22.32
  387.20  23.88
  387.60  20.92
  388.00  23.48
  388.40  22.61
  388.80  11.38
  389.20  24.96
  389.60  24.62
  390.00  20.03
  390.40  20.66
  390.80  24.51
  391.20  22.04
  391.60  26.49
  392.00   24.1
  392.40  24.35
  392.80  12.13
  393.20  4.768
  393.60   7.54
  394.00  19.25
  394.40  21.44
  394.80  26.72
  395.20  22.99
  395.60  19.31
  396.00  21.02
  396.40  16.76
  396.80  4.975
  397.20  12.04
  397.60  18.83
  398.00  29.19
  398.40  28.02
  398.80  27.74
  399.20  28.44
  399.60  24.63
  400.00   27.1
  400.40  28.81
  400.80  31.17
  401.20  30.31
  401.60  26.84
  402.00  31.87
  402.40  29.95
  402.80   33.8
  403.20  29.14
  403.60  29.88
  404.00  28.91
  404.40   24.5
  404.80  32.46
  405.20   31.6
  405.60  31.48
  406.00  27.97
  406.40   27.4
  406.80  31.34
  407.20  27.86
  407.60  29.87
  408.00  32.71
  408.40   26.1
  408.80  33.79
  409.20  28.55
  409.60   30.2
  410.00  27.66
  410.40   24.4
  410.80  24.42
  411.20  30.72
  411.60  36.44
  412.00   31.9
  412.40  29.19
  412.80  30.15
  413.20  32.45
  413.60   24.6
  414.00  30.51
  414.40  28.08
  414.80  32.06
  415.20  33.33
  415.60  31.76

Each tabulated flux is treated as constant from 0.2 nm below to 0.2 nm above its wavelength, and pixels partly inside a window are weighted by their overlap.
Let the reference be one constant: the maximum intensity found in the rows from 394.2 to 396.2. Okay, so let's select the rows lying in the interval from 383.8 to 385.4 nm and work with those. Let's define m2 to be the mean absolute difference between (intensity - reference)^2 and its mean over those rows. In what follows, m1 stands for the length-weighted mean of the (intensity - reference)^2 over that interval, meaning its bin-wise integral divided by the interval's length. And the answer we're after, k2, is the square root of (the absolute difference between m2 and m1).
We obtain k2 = 4.6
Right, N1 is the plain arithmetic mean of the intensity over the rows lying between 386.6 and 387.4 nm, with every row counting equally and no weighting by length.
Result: 23.1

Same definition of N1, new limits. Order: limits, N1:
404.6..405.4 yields 32.0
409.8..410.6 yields 26.0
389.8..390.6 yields 20.3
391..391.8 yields 24.3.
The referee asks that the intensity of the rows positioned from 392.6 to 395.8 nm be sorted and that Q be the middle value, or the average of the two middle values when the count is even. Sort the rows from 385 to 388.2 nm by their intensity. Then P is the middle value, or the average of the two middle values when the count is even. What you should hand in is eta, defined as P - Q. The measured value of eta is 4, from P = 24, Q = 19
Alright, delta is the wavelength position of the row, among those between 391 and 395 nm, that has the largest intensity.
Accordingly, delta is 394.80 nm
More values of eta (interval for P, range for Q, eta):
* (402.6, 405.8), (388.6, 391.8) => 7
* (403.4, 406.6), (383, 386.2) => 9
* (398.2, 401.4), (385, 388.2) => 5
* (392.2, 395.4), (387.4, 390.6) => -1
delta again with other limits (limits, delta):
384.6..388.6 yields 384.80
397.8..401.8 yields 400.80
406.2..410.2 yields 408.80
